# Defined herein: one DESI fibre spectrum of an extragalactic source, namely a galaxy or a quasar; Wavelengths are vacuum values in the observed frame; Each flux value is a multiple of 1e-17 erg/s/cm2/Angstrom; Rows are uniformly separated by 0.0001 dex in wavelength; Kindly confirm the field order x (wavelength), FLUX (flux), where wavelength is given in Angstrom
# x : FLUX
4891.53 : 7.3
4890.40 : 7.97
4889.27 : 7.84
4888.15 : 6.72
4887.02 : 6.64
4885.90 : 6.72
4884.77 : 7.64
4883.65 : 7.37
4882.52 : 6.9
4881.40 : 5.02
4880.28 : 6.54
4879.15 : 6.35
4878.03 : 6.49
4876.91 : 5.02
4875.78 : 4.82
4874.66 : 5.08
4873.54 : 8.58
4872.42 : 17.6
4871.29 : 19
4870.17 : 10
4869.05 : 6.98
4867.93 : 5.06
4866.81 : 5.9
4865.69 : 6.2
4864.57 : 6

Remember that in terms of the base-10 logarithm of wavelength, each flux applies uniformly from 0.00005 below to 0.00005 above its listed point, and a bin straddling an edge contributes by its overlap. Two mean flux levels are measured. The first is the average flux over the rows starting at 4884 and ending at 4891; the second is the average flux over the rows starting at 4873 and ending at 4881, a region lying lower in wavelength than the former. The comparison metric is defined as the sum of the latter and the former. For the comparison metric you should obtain 13.4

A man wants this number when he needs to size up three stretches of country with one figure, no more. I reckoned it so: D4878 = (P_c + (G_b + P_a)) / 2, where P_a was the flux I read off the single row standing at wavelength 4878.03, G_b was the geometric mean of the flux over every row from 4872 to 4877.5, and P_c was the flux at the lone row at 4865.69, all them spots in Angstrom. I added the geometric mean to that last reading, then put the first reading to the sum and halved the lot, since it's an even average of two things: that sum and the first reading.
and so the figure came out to 10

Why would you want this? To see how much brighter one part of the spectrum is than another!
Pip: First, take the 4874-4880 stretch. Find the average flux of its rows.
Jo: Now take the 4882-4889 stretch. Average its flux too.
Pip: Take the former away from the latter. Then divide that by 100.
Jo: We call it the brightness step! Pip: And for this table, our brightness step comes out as 0.014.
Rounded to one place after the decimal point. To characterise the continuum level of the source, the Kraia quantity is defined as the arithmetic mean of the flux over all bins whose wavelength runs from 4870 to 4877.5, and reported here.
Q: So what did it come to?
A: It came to 10.0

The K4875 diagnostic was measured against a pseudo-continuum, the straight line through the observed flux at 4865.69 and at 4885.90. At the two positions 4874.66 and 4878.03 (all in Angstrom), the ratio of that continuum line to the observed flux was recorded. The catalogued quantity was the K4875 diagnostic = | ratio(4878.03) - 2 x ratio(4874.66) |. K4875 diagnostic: 1.5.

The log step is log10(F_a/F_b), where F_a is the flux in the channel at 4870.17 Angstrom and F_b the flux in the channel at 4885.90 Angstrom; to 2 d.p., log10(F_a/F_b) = 0.17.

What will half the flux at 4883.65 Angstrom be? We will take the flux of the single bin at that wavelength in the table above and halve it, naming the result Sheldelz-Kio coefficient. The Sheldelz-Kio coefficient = 3.7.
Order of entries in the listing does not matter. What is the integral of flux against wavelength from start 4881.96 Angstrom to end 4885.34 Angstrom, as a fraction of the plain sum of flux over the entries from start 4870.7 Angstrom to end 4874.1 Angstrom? 0.55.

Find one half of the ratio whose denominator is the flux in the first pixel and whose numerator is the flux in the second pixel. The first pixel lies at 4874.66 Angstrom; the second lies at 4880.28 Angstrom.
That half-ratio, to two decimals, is 0.64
